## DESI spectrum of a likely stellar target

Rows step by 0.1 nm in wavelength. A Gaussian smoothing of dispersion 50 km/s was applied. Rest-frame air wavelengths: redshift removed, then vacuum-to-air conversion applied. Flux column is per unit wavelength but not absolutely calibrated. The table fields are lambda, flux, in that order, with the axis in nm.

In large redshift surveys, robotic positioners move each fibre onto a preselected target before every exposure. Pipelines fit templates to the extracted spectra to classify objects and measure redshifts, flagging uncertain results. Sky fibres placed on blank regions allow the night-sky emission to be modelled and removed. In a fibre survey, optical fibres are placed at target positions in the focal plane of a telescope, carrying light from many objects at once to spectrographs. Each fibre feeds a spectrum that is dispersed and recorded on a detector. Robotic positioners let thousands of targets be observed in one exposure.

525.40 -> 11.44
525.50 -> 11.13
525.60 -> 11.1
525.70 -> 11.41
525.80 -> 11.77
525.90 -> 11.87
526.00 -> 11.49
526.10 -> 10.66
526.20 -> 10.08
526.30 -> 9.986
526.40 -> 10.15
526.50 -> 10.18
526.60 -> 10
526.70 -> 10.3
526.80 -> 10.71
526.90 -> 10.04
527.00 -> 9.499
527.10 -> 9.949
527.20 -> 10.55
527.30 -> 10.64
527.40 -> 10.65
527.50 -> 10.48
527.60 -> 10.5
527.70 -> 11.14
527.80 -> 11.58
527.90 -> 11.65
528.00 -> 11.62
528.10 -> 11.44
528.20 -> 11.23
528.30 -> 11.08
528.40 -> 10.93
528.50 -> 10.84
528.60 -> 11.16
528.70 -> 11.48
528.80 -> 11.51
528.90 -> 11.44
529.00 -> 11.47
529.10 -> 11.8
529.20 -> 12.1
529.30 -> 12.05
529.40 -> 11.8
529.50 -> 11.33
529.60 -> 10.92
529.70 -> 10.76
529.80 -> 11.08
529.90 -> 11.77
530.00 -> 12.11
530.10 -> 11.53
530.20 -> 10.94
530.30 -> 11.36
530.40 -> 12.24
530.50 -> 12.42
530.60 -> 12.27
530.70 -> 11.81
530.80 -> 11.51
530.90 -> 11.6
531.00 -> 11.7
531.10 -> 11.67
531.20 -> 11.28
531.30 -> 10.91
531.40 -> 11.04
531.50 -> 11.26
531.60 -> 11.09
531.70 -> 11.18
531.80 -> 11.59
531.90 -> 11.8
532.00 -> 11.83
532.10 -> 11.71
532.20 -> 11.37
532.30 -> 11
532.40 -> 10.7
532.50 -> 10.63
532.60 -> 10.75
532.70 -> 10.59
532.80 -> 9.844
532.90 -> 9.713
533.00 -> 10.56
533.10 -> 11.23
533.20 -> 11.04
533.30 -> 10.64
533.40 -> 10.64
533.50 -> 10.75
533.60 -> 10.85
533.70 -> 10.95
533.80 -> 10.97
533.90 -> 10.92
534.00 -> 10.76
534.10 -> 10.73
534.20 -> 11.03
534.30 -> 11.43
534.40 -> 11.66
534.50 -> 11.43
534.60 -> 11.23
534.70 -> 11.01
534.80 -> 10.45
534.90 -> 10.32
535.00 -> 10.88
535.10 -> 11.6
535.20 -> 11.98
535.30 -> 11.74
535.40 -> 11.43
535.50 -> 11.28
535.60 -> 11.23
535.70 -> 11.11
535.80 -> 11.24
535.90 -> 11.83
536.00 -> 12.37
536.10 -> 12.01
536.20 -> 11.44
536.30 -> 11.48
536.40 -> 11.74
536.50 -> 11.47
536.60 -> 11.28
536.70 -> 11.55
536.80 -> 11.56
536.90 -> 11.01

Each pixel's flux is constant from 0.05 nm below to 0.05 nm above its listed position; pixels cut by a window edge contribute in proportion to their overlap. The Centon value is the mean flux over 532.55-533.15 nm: 10.45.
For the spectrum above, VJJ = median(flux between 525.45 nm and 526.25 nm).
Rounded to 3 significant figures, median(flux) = 11.3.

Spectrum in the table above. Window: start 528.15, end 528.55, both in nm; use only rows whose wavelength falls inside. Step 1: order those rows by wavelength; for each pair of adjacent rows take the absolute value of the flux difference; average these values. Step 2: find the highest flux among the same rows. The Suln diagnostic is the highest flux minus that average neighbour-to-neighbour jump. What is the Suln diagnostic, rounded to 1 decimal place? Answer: 11.1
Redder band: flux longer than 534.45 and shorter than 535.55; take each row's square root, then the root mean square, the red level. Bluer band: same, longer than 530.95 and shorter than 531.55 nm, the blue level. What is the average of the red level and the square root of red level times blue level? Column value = 3.35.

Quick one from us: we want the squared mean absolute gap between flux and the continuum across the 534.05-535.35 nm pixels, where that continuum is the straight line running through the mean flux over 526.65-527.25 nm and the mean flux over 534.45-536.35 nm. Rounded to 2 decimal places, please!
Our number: 0.17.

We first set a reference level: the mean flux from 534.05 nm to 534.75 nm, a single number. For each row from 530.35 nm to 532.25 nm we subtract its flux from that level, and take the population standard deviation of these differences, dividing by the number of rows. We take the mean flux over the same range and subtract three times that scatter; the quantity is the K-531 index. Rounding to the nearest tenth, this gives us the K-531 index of 10.4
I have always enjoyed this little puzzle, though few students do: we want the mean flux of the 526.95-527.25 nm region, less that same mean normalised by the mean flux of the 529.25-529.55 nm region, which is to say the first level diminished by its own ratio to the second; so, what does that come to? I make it 9.1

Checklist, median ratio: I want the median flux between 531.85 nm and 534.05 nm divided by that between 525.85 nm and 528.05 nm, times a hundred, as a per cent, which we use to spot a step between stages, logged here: 103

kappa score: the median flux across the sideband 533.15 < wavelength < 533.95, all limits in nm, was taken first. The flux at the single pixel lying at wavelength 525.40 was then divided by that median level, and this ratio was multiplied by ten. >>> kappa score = 10.5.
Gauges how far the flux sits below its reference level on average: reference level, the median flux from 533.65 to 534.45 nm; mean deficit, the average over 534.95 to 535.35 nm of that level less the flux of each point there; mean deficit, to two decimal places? -0.59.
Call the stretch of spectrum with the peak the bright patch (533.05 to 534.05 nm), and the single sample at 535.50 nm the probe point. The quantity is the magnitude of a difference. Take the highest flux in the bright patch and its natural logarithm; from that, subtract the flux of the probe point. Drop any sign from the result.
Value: 8.86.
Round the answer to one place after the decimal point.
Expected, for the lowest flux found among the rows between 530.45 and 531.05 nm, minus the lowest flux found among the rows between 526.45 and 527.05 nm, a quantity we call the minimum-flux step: 2.0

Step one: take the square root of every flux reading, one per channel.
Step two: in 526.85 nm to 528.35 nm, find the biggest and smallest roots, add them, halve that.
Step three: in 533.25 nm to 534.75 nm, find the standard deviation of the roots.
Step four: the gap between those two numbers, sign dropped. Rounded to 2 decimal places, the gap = 3.20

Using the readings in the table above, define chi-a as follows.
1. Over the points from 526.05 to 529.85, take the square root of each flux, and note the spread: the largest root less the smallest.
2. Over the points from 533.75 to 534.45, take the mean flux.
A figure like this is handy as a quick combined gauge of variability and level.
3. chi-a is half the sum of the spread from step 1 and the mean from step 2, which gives 5.73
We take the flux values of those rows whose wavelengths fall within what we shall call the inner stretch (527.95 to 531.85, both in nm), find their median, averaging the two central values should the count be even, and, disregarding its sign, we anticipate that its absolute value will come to 11.5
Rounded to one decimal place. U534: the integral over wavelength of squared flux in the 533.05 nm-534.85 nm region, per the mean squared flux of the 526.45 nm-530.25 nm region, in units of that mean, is 1.8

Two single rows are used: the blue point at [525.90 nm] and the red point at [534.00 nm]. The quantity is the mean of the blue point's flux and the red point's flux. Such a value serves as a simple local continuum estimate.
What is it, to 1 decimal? 11.3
